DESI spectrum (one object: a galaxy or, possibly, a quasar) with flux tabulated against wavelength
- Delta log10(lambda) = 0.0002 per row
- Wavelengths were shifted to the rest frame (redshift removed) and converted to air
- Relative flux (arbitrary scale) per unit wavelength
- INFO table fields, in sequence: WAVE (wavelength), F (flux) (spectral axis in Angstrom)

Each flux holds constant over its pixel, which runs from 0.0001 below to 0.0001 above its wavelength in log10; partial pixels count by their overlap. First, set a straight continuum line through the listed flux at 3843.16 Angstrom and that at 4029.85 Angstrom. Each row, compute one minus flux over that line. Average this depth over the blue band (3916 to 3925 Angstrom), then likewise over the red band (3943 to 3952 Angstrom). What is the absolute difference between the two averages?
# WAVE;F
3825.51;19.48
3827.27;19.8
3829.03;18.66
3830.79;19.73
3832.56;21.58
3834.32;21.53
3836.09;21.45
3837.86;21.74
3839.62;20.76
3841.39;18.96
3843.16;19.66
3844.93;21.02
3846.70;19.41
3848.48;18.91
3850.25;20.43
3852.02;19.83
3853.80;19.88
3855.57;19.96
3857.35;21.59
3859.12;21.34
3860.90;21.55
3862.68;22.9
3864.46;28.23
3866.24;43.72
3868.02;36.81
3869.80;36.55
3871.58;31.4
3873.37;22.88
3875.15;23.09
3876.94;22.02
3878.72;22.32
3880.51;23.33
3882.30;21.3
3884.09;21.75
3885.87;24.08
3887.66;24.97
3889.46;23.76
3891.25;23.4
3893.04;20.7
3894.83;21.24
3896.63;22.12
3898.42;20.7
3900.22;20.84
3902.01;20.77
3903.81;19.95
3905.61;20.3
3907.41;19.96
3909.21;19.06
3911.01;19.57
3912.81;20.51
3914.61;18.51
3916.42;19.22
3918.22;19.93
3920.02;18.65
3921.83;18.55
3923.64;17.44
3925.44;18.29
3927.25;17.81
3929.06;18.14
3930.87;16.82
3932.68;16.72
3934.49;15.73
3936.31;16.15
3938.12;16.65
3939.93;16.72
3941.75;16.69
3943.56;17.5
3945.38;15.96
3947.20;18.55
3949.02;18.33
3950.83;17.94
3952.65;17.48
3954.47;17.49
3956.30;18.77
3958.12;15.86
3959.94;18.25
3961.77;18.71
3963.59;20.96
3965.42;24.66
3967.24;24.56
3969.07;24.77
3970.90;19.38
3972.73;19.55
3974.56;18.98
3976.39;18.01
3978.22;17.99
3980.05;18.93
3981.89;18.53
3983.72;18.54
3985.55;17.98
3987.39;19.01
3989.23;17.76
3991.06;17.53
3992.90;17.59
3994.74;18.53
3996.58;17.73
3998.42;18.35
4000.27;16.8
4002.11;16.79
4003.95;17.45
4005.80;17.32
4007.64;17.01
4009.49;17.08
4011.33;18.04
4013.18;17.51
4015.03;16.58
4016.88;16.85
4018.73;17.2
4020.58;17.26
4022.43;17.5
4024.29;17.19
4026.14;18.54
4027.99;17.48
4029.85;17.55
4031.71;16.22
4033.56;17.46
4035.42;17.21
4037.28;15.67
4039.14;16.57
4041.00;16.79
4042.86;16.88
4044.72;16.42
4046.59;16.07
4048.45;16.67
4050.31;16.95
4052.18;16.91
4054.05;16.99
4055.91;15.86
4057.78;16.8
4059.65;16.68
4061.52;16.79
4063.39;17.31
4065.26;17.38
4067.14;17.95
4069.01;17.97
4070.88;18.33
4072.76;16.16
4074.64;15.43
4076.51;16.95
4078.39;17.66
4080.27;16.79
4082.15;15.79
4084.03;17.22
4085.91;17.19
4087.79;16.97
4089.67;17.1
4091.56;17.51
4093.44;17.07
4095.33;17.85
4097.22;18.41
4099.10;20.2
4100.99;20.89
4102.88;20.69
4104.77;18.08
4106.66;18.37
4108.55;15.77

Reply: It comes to 0.04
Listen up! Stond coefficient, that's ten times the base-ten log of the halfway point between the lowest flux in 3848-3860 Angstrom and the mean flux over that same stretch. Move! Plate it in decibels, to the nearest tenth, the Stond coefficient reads 12.9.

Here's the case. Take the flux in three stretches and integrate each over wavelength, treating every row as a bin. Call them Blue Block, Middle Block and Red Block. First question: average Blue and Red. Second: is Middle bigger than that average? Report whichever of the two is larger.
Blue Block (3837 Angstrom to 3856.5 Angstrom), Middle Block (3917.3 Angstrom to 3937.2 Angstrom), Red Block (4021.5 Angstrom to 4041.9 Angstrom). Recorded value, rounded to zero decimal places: 370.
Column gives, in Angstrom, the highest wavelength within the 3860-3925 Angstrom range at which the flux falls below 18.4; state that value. 3923.64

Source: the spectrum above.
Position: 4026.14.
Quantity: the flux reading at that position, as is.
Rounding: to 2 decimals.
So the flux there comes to 18.54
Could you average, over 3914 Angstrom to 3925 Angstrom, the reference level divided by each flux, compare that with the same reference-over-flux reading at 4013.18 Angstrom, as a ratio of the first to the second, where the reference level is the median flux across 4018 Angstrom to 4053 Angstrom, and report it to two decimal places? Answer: 0.94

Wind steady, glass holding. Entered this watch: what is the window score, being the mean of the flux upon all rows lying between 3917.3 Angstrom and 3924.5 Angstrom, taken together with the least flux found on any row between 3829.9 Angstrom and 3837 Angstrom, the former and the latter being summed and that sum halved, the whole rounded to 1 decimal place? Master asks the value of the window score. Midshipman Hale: 19.2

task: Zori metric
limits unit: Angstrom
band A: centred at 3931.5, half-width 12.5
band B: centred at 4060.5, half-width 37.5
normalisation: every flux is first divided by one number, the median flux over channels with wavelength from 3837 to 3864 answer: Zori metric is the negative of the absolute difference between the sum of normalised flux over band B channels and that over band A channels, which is -21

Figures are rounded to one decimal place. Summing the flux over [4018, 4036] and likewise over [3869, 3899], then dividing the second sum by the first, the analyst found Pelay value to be 2.3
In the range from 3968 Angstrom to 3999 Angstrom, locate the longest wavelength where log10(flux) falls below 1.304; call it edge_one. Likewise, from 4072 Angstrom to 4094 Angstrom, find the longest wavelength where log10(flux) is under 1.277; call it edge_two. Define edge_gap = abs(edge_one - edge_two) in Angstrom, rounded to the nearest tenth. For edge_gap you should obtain 95.0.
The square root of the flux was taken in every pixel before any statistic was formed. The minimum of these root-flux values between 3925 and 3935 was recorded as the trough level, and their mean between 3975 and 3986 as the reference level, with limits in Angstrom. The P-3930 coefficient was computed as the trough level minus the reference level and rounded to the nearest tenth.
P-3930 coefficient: -0.3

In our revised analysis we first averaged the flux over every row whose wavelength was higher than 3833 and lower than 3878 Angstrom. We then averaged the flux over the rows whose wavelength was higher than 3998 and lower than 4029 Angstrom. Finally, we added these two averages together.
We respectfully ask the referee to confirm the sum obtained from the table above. 41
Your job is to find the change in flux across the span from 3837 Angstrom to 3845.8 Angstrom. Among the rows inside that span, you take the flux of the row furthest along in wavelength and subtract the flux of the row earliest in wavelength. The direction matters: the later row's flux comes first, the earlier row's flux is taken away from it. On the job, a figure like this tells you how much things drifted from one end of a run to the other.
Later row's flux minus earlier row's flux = -0.7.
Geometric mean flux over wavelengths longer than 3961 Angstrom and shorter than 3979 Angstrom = 20.6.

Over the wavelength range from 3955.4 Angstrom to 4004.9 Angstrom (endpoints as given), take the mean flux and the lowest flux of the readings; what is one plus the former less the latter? 4.1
